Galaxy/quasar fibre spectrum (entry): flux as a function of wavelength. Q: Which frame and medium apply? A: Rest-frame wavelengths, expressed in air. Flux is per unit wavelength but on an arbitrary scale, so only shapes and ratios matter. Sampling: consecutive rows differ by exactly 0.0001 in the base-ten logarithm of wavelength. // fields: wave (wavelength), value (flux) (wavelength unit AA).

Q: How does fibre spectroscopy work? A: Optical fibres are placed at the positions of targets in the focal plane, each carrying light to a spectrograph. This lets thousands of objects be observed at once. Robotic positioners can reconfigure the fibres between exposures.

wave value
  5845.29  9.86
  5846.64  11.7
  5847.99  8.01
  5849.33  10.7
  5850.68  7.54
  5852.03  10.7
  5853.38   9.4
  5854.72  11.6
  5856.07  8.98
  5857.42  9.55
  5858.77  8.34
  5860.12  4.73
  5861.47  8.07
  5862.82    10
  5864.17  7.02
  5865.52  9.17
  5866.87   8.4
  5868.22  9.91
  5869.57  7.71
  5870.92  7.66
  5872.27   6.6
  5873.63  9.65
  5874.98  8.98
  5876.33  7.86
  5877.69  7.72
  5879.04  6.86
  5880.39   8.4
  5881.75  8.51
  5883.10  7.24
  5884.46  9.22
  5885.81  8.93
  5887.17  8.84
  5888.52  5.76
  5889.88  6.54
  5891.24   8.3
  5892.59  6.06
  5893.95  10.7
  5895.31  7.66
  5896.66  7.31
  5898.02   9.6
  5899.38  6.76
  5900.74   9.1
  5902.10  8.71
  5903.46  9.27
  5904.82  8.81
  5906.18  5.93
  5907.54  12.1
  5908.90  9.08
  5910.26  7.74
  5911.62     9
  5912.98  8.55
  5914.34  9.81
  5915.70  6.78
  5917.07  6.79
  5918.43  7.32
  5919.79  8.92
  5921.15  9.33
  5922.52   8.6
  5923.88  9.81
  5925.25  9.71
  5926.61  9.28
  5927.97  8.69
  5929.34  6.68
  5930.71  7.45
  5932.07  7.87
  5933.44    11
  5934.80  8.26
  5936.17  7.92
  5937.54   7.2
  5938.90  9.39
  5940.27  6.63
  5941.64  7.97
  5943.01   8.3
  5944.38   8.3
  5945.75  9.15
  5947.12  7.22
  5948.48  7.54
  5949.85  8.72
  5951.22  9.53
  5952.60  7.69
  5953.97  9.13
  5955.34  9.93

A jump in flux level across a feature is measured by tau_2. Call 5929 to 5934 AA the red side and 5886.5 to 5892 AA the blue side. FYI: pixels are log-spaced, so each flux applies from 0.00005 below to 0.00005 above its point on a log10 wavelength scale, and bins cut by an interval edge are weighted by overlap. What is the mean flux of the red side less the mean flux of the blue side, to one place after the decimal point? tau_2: 0.9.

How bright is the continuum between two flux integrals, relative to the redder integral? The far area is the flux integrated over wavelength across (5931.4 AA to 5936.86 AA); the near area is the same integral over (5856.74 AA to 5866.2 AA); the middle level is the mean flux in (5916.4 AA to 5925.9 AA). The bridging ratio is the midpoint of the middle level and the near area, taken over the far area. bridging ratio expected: 0.9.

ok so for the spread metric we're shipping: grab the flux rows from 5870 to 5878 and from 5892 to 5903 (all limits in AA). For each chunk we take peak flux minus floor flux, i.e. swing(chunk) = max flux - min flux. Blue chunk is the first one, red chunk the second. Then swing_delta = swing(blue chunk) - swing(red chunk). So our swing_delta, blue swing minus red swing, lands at -1.6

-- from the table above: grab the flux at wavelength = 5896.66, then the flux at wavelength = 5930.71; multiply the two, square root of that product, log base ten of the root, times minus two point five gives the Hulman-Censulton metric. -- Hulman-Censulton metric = -2.17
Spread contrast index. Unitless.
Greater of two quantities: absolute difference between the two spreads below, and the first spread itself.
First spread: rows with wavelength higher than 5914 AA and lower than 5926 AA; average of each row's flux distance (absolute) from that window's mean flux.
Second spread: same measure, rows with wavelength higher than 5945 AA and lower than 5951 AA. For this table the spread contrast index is 1.07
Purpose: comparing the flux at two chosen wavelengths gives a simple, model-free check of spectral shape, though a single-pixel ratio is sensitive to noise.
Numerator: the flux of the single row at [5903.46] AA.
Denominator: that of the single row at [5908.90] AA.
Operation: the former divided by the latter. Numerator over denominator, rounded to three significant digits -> 1.02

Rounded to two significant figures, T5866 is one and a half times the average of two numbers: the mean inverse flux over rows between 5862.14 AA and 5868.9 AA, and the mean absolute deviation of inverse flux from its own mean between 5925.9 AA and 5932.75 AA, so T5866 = 0.095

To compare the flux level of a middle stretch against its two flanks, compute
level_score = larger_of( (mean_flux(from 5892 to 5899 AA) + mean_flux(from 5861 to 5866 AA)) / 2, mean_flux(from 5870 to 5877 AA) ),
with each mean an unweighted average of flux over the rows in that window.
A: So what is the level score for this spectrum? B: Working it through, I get 8.4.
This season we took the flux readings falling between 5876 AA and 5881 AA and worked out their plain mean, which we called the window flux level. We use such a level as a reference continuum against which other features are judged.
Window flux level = 7.7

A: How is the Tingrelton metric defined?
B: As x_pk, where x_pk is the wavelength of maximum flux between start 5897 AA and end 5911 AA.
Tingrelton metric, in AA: 5907.54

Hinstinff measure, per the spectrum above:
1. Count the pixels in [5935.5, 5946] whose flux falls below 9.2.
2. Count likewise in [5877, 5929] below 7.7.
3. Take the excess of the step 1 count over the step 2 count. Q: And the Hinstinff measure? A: -5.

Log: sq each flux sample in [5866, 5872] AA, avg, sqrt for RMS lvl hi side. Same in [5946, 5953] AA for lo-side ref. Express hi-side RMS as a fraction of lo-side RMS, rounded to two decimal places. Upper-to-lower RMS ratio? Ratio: 1.03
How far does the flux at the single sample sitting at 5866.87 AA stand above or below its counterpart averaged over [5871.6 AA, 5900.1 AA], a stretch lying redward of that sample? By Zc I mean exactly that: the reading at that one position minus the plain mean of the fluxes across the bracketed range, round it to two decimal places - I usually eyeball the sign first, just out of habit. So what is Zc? 0.42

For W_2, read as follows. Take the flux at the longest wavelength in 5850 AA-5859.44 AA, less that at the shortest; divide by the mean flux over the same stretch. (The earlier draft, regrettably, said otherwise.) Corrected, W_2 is 0.1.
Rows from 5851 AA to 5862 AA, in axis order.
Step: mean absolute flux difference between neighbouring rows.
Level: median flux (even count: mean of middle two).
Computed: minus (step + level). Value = -11.3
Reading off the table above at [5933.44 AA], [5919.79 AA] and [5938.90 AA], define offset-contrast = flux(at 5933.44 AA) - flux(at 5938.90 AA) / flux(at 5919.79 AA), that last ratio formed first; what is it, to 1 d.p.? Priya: 9.9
